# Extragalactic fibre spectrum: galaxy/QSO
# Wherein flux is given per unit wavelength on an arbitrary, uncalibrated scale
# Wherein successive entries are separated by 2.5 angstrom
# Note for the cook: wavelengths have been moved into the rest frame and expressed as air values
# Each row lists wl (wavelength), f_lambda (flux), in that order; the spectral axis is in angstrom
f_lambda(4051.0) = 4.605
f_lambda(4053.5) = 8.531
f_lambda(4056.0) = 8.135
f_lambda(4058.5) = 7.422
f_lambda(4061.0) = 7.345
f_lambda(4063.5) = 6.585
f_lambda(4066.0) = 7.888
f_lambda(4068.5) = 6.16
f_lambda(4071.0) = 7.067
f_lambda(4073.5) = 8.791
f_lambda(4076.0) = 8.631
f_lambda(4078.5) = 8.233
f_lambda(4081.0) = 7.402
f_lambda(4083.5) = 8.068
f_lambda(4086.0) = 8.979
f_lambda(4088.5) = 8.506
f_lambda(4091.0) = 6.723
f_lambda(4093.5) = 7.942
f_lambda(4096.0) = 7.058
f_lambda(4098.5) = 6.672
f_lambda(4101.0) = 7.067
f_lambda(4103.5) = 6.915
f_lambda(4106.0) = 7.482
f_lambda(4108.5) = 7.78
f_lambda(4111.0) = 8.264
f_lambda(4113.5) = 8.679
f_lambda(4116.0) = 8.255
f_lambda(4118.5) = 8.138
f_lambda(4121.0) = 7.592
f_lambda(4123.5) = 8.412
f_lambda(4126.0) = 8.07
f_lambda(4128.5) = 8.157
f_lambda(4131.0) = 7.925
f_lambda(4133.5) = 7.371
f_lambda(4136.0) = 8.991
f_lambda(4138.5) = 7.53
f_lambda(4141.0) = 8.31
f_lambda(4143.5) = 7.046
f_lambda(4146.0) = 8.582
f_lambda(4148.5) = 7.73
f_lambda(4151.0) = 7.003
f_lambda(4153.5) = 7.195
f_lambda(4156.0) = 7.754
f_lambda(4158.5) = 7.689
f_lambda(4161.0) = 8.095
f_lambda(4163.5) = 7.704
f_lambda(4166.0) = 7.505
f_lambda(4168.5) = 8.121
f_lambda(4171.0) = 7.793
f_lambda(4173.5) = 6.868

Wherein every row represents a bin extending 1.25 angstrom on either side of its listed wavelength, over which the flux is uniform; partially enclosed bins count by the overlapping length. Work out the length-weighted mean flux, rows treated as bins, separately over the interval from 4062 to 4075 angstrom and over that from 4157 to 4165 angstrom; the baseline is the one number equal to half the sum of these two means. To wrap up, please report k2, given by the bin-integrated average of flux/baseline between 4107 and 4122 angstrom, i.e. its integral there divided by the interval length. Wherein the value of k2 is 1.07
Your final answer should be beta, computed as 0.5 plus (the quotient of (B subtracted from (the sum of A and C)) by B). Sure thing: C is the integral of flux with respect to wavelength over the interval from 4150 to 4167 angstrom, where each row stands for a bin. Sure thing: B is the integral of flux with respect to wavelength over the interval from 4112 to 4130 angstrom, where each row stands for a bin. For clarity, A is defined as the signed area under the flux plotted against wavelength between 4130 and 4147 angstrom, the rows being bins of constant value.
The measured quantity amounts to 1.29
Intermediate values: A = 135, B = 147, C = 129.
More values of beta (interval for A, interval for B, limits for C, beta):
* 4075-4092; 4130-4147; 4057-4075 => 1.50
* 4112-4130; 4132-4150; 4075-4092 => 1.50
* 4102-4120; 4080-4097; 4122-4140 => 1.66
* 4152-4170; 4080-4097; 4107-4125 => 1.65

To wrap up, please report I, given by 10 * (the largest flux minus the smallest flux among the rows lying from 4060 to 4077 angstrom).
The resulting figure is 26.3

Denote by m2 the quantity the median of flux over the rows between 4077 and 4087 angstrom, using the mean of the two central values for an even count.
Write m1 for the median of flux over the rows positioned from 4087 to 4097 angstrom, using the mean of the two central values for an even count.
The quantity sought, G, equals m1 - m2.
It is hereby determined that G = -0.65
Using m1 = 7.5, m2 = 8.2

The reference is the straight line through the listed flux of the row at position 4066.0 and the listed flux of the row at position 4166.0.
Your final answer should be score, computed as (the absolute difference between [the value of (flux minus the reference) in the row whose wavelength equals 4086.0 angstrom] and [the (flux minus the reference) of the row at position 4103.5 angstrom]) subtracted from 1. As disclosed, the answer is -1.0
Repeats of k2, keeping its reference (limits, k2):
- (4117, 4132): 1.06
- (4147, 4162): 1.00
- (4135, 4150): 1.06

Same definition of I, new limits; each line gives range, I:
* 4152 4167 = 9.0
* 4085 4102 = 23.1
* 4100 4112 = 13.5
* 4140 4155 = 15.8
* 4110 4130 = 10.9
